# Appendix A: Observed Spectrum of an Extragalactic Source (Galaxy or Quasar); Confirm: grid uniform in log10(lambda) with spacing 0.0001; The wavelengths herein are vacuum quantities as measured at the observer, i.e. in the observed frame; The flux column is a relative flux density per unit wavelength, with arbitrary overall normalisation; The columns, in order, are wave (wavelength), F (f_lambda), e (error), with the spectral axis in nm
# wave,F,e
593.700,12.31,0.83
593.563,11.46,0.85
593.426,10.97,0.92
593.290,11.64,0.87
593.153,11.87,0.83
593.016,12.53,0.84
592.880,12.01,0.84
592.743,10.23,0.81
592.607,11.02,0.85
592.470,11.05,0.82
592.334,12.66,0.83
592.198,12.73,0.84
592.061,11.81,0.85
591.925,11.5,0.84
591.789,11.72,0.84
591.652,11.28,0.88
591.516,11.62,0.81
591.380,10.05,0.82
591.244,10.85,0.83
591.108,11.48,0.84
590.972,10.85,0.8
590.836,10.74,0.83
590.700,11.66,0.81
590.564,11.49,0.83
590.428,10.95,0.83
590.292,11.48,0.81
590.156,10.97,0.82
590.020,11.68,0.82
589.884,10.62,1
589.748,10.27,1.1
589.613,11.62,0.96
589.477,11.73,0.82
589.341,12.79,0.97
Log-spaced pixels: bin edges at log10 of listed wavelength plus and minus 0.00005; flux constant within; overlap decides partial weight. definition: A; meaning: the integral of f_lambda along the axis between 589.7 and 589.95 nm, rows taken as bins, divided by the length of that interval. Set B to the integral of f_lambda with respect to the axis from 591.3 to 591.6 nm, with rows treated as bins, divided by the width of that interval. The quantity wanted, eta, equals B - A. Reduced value 0.4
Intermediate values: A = 10.4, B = 10.9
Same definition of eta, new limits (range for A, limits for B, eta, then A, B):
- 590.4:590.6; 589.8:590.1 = -0.2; 11.2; 11.1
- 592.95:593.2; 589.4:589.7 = -0.6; 12.2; 11.6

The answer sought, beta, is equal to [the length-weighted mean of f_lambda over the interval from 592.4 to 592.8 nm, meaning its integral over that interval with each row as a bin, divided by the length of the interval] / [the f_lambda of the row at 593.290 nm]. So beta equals 0.93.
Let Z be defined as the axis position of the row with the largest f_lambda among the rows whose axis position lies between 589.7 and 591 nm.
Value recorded 590.020 nm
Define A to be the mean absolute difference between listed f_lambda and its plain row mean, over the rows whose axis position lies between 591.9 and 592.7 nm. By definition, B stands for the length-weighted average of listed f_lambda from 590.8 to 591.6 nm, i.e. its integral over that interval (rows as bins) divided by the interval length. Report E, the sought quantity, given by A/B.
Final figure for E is 0.055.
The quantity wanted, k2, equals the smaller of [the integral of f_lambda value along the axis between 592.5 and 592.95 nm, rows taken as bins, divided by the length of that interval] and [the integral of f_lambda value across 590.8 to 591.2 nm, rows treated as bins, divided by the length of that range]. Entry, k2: 11.0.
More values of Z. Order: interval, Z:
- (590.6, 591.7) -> 590.700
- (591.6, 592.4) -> 592.198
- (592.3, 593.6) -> 592.334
